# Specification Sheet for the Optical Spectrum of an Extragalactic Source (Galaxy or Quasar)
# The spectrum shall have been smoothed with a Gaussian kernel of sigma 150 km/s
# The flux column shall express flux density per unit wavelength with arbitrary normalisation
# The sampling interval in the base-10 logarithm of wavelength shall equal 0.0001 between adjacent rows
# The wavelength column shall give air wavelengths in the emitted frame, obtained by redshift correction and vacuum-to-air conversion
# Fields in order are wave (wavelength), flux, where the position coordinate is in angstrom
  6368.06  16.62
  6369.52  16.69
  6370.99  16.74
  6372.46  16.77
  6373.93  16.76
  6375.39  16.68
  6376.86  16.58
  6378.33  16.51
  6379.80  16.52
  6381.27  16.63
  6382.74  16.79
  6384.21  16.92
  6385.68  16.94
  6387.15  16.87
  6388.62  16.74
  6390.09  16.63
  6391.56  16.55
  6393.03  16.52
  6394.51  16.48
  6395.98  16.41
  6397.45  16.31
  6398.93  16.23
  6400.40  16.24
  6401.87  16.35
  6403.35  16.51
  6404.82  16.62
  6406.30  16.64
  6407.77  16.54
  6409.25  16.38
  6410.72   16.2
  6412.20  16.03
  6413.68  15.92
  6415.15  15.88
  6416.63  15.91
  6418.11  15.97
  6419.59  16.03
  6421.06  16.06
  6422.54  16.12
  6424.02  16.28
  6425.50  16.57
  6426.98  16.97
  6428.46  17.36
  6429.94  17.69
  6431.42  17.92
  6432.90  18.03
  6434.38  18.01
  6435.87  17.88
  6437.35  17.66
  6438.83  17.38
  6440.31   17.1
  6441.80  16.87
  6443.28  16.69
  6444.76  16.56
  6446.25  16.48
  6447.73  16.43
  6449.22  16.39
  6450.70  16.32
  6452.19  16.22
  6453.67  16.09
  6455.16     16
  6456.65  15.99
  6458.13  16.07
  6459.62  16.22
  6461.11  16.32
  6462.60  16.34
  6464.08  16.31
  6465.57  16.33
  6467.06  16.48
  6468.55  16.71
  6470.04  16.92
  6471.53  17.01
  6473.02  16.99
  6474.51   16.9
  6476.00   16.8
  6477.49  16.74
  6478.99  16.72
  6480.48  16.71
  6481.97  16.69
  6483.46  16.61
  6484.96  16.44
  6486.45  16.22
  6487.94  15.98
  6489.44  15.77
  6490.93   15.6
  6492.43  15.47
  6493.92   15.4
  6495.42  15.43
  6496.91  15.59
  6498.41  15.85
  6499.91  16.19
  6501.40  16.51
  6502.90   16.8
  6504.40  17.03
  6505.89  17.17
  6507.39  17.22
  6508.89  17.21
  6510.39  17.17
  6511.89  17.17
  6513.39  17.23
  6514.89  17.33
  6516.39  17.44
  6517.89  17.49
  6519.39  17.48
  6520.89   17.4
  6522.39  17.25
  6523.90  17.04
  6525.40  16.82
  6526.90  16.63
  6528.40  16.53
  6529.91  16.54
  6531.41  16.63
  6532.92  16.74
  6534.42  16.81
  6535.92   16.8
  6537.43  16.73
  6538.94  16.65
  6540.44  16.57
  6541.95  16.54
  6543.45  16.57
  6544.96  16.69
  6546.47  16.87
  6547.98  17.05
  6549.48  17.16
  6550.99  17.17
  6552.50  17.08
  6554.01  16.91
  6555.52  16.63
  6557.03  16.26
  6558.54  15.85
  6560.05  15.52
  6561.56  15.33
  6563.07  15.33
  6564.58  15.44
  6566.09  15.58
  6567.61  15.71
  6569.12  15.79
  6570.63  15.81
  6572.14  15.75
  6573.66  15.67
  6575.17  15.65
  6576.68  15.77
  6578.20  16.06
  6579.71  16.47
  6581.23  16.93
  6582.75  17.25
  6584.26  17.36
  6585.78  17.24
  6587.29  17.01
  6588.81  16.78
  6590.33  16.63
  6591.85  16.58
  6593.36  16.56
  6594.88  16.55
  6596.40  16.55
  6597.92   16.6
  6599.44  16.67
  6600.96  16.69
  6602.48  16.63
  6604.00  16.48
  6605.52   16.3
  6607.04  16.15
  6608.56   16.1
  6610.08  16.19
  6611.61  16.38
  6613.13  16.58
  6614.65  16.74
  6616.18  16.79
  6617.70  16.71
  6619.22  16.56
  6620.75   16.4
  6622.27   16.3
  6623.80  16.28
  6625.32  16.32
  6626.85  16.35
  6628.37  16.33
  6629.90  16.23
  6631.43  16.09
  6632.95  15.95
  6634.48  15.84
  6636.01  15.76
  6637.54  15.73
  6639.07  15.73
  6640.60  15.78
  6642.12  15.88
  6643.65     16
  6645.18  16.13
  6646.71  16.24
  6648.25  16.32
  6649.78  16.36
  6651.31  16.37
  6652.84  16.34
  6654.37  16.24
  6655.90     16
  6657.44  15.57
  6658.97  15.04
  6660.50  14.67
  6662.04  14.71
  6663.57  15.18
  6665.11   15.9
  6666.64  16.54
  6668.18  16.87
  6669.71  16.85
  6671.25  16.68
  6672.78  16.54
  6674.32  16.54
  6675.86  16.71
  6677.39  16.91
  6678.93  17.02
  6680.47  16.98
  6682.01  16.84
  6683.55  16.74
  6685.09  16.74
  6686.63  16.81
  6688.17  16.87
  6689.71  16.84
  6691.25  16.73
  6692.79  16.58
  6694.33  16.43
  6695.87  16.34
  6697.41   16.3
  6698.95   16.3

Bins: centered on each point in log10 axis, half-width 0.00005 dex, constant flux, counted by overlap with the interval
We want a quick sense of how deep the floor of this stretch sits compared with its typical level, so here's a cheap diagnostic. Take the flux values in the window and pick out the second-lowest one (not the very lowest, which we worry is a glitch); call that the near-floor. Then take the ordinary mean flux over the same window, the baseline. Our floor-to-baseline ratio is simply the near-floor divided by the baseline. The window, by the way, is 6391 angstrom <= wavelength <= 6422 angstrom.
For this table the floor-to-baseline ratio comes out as 0.98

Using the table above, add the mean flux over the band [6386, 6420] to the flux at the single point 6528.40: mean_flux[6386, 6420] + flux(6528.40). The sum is 32.9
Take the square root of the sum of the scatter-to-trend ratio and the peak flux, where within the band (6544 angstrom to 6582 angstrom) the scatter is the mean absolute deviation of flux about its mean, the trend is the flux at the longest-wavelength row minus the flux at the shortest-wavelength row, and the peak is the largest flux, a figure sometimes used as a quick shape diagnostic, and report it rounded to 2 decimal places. 4.43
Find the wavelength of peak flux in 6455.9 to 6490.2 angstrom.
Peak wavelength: 6471.53 angstrom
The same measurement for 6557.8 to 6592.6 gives 6584.26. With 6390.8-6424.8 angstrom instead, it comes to 6406.30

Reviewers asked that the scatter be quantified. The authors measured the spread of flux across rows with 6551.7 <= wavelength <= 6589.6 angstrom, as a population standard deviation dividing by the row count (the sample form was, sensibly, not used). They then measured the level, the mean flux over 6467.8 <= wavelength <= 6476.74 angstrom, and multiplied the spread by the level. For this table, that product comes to 11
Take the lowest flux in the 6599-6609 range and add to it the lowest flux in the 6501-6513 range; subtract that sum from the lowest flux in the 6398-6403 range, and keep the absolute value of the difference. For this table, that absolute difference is 16.4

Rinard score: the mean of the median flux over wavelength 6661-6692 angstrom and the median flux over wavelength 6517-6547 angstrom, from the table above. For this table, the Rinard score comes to 16.7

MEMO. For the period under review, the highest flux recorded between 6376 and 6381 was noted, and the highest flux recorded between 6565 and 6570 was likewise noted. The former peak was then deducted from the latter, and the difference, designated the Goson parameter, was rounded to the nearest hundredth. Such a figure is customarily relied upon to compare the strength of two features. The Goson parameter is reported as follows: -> -0.79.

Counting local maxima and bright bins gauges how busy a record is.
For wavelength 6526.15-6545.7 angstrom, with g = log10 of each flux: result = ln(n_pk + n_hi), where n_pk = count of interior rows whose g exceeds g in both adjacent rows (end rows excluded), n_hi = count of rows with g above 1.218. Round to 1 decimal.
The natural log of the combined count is 2.6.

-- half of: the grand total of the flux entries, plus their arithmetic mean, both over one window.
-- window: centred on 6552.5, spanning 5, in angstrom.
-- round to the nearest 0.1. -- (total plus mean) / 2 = 34.1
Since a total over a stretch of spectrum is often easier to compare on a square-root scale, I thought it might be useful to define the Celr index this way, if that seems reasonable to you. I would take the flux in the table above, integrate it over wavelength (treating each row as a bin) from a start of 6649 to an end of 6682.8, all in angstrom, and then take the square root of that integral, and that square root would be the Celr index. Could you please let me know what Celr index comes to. 23.4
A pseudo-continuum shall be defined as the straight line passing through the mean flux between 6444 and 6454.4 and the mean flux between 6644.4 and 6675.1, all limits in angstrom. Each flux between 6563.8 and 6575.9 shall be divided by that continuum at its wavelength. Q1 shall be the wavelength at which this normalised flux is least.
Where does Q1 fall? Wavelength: 6564.58 angstrom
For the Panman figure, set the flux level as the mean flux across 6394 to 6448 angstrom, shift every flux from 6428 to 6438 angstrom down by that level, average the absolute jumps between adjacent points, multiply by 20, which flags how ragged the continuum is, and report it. 3.5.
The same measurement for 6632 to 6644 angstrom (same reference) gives 1.4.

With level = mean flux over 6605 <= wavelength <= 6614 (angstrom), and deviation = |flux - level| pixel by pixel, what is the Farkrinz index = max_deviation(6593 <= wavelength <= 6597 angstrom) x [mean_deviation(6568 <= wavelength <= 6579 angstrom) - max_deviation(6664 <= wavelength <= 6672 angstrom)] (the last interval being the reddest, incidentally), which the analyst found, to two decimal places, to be -0.02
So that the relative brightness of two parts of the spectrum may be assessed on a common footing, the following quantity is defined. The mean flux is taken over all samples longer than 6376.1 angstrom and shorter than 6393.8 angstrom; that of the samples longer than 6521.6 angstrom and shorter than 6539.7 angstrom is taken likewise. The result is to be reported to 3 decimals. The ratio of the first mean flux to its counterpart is 0.995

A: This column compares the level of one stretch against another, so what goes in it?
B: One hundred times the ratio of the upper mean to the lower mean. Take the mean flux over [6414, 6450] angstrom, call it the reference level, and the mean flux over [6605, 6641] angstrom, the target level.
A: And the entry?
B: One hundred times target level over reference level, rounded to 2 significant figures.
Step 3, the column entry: 96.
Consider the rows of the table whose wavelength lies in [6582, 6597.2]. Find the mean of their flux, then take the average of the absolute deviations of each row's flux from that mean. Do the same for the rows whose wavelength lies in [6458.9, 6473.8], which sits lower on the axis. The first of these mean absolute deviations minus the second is 0.0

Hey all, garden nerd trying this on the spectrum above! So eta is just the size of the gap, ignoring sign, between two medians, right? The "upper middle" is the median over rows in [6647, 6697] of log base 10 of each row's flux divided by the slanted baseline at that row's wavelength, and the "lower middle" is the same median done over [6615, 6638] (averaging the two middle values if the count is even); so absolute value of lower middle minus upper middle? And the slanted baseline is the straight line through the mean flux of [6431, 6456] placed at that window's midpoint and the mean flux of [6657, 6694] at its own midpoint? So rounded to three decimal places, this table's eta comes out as 0.010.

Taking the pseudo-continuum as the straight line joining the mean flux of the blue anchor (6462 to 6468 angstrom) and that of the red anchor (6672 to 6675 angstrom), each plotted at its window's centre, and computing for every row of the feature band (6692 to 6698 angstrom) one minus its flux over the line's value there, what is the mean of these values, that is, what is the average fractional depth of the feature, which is 0.009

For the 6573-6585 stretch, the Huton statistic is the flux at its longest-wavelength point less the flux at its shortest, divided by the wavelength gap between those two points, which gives 0.16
